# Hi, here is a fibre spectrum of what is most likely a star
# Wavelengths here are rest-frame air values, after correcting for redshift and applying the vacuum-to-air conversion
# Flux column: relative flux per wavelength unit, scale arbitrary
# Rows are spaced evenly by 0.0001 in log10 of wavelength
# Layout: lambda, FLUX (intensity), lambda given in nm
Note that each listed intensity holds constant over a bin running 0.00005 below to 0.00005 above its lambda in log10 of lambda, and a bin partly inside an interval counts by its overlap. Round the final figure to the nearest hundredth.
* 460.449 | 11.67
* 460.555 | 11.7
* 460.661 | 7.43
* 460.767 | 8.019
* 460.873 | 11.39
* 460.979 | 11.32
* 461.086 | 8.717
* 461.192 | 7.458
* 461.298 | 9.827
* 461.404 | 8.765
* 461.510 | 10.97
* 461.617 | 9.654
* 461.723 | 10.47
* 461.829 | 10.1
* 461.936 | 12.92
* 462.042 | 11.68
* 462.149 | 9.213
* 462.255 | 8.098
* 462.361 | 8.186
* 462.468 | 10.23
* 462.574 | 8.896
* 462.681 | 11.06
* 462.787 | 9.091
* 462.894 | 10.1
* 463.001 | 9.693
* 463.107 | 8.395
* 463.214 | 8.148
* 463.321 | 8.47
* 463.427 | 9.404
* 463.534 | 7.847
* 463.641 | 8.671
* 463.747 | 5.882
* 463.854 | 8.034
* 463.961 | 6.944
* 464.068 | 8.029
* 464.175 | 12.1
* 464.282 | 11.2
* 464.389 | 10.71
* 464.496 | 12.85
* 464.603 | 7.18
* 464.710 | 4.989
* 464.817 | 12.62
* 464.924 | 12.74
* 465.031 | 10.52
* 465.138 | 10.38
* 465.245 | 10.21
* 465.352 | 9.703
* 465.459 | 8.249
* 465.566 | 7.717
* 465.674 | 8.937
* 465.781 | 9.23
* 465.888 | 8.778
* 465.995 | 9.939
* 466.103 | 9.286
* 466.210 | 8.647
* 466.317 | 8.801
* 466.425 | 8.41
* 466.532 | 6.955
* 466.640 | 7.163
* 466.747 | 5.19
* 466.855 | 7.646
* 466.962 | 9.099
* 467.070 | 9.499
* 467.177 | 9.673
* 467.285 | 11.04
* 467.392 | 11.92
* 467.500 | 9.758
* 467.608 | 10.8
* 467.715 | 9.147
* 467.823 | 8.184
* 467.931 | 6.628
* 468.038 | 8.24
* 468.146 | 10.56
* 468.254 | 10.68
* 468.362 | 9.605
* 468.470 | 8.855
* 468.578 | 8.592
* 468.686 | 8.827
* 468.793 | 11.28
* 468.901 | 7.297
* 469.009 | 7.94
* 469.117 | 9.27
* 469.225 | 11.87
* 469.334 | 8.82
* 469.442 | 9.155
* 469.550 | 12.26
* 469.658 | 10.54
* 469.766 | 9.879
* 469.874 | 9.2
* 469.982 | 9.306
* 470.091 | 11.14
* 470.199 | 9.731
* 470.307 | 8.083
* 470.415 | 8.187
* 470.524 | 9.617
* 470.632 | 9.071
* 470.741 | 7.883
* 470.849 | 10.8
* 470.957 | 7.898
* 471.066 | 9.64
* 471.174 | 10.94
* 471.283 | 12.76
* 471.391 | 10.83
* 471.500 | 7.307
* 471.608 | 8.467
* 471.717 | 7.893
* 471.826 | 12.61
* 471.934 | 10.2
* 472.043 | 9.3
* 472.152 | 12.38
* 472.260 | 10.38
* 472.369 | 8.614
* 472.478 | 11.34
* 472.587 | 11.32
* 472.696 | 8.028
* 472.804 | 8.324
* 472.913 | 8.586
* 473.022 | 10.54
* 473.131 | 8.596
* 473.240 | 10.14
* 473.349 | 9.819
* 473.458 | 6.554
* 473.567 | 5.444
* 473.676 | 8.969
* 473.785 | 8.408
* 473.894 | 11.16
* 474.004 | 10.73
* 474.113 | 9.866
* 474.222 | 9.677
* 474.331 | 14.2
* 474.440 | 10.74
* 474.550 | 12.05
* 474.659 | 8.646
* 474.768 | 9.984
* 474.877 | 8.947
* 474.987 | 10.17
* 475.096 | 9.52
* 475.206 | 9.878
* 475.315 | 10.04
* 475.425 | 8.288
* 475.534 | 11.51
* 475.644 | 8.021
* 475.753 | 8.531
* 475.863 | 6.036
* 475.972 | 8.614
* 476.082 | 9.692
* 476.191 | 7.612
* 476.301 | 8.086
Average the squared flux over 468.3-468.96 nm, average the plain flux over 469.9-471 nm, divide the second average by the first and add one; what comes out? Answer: 1.11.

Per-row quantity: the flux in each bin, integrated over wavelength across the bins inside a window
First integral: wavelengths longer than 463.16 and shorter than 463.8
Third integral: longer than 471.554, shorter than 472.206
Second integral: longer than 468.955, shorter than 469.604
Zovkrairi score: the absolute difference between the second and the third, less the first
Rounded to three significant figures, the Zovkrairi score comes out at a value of -4.97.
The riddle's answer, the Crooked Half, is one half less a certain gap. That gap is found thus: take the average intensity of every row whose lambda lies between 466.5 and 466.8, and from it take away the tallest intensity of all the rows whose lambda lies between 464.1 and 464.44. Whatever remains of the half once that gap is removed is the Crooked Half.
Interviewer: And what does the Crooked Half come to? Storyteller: 6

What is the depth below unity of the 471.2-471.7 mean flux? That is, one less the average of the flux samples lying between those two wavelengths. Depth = -8.8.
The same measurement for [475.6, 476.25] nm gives -7.1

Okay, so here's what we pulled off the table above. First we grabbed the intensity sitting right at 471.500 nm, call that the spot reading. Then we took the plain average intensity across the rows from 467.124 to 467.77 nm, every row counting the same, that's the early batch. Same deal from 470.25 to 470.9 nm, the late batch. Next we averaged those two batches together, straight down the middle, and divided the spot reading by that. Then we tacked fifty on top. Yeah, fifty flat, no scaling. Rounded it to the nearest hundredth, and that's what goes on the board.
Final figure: 50.76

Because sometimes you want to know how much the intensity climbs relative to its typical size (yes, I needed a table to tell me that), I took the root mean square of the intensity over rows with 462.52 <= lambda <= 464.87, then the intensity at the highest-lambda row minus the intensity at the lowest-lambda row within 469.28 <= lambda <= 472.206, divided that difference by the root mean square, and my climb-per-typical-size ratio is 0.38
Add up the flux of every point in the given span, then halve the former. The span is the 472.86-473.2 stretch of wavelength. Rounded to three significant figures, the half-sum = 13.9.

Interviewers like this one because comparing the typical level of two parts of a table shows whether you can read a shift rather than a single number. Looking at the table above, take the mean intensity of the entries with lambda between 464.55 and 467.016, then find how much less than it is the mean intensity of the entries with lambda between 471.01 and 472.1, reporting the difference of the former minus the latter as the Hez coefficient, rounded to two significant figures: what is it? -1.2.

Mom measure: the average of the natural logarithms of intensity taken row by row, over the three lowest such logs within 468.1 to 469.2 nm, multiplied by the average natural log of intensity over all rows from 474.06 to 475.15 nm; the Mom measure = 4.8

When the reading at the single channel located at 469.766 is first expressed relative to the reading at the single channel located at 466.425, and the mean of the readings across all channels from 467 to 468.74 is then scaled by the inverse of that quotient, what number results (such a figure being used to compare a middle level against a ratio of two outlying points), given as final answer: 8.1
